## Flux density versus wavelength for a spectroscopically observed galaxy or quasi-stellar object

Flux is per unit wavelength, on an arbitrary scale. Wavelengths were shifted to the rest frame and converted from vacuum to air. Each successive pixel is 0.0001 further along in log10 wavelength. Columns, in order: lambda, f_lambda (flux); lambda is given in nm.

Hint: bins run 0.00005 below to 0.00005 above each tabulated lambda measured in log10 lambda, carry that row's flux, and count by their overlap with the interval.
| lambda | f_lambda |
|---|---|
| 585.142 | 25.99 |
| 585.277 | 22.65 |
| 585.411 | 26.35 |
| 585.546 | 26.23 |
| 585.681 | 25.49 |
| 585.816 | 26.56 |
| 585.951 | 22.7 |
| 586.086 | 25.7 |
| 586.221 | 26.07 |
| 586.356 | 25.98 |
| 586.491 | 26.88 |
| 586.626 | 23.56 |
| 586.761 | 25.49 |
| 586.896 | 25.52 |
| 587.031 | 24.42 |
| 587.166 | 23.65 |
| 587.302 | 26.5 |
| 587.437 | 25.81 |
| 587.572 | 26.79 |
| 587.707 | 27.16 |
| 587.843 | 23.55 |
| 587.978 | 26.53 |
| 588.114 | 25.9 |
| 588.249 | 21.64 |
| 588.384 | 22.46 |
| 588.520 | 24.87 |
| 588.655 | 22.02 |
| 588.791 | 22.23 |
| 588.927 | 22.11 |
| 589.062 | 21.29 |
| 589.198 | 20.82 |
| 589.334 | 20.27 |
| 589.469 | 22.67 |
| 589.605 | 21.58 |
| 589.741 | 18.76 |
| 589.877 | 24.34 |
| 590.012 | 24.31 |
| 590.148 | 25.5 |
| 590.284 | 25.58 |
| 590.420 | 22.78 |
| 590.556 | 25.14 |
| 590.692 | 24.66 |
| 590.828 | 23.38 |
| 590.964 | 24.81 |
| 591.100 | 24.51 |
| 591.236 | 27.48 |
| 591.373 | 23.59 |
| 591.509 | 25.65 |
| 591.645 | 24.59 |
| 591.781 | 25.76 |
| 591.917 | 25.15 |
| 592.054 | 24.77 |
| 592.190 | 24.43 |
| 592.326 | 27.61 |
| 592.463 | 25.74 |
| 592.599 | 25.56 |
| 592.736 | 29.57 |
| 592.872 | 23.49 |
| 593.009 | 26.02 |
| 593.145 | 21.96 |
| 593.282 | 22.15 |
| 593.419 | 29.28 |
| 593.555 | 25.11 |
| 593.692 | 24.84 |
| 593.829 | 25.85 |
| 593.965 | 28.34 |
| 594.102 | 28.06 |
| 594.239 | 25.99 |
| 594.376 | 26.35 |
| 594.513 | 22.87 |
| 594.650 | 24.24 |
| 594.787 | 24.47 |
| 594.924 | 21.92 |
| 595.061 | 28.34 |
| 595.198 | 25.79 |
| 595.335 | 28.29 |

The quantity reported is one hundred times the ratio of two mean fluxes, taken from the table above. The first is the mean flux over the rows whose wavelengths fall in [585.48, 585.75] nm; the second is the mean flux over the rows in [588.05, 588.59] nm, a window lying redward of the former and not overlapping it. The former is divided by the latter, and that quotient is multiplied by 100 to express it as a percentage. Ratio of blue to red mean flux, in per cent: 109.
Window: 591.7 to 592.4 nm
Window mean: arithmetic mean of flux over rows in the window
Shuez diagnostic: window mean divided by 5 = 5.11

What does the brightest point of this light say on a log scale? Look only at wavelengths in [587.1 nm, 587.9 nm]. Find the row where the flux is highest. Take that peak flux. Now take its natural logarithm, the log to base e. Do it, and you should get 3.30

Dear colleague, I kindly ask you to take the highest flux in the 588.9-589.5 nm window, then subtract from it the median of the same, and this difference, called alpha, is 1.4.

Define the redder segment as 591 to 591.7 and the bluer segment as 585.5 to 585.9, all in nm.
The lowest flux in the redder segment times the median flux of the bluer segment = 619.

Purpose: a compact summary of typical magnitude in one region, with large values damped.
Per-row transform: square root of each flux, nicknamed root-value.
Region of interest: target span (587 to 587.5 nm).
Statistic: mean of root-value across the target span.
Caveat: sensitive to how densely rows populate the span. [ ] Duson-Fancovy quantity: 5.01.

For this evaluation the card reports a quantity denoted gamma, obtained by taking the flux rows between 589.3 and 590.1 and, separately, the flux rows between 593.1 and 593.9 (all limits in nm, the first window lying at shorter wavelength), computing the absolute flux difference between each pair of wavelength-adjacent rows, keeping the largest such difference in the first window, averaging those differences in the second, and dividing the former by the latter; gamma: 2.2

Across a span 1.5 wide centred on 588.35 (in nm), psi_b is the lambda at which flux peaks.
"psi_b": 587.707 nm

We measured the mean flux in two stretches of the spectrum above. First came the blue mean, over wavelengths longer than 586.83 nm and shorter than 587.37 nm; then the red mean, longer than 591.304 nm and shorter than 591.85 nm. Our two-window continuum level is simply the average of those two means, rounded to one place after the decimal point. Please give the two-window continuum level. 25.0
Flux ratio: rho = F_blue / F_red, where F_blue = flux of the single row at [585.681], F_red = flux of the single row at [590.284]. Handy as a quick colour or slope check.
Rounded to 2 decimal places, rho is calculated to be 1.00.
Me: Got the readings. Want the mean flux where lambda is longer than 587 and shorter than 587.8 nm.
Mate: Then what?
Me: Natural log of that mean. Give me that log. 3.25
